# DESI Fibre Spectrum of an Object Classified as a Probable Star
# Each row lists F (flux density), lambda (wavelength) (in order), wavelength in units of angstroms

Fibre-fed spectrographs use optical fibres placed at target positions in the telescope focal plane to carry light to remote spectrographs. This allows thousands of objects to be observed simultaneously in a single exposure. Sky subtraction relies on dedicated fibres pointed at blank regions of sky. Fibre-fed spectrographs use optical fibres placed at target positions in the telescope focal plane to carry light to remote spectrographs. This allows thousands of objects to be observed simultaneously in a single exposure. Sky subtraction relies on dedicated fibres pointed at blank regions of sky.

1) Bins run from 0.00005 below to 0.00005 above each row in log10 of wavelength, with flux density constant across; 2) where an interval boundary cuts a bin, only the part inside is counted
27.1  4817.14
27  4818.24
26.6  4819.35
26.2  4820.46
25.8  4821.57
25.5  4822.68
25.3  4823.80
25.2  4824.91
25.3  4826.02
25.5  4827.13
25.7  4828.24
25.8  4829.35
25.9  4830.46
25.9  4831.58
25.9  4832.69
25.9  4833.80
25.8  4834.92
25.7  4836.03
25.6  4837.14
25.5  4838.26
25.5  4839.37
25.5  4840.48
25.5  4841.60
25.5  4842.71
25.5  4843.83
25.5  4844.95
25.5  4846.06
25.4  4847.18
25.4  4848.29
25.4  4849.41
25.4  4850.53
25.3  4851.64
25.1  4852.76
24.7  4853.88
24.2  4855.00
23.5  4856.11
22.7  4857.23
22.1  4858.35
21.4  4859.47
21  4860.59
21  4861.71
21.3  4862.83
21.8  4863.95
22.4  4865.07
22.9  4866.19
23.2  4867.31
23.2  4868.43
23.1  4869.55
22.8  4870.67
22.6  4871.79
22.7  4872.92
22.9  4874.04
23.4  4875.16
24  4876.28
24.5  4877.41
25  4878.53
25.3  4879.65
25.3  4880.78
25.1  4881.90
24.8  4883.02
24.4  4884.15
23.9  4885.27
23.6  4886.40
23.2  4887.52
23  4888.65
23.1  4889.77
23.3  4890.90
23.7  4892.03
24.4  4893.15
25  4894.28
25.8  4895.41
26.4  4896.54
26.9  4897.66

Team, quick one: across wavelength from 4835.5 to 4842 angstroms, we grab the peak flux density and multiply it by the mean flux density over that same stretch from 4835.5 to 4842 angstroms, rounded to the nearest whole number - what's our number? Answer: 657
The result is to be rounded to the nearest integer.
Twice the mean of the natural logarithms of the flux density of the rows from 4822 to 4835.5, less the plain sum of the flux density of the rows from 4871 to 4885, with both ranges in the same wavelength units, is -284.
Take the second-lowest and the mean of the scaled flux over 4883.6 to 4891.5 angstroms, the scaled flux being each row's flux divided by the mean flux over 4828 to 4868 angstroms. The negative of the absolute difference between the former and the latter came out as -0.016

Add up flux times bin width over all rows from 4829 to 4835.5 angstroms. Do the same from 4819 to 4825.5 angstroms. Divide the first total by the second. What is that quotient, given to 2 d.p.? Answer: 1.01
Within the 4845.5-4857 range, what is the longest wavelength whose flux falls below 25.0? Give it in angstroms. 4856.11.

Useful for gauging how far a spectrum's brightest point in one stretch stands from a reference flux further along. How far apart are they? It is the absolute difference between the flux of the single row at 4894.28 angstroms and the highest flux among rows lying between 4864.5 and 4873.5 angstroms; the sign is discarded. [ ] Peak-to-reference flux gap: 1.8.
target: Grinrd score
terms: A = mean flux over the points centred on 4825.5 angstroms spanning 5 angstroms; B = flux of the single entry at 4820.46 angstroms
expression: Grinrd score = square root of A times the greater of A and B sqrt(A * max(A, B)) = 25.8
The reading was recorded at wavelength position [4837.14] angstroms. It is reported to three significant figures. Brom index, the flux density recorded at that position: 25.6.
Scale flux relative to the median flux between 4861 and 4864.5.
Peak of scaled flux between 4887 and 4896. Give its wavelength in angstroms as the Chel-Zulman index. 4895.41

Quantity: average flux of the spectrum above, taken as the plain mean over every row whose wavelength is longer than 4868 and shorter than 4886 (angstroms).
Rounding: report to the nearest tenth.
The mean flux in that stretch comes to 23.9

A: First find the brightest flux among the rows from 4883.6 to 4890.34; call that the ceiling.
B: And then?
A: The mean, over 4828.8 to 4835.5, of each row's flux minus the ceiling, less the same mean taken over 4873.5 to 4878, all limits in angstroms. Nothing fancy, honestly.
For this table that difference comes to 2.2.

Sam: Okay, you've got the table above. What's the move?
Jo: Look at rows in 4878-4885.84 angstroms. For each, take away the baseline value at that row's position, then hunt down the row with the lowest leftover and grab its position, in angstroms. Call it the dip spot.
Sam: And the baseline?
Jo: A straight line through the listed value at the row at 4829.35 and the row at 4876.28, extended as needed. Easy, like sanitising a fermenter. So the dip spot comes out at 4885.27 angstroms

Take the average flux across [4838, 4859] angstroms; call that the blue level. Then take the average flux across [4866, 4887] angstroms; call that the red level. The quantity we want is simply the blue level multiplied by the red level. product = 593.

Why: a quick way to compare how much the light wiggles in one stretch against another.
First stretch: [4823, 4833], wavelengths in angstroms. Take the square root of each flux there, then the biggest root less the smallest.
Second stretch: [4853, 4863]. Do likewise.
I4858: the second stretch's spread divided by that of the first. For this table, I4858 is 6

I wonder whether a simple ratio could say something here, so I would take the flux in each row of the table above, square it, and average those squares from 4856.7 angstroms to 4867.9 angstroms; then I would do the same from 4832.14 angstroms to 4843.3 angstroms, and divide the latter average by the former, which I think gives 1.36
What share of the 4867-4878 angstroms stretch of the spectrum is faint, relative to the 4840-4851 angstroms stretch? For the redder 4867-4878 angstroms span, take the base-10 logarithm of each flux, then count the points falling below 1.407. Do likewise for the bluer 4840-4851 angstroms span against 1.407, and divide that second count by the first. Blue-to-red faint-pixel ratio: 1.00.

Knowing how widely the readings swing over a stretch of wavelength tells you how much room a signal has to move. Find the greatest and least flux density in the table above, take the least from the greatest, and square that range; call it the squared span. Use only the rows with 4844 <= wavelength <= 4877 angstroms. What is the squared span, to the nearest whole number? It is 20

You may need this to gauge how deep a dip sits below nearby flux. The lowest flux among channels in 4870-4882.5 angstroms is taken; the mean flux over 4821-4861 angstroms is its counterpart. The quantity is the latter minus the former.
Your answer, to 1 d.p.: 2.4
